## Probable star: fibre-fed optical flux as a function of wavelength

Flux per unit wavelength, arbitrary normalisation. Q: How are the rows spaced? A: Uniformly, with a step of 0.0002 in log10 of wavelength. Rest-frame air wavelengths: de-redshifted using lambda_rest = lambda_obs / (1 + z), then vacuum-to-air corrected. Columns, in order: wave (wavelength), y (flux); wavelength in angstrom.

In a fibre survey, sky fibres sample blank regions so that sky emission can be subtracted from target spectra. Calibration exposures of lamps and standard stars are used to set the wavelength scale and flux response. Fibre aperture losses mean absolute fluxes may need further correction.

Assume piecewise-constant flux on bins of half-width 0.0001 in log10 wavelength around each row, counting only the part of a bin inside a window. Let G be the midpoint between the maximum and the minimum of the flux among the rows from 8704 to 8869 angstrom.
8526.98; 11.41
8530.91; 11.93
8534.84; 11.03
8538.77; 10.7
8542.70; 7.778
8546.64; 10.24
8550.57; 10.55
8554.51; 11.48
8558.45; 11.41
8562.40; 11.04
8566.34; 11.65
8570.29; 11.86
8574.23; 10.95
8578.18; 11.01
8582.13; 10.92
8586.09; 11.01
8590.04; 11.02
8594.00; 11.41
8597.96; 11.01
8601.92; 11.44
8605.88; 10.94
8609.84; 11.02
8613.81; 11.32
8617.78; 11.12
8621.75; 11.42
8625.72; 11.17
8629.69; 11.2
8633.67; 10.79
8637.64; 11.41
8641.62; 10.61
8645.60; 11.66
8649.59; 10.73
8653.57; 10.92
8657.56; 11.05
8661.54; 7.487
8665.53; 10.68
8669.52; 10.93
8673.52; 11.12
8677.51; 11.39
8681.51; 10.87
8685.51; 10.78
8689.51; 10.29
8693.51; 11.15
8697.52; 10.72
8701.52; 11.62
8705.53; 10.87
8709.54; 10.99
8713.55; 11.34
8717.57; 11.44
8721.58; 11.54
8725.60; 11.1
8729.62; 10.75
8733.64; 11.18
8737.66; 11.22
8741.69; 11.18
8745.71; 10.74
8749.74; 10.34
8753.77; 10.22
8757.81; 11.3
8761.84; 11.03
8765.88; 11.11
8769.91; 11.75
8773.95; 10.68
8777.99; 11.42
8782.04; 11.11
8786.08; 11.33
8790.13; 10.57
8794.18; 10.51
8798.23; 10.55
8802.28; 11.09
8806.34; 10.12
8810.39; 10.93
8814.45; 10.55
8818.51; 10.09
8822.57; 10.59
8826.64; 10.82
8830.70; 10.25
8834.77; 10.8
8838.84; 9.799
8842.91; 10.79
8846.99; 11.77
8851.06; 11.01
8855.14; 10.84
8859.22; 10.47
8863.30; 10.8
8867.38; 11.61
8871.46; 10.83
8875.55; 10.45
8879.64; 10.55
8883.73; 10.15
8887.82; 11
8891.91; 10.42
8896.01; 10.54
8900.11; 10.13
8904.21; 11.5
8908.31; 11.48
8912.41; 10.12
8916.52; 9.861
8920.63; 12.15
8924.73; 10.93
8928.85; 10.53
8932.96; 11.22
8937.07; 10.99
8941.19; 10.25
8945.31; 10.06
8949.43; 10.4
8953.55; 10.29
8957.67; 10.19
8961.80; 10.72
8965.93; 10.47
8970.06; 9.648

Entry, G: 10.8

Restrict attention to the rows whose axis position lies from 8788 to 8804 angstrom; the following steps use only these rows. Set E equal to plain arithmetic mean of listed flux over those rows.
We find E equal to 10.7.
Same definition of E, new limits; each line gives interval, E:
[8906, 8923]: 10.9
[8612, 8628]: 11.3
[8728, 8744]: 11.1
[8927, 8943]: 10.7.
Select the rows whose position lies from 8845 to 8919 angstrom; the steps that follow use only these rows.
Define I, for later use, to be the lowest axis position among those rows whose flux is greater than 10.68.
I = 8846.99 angstrom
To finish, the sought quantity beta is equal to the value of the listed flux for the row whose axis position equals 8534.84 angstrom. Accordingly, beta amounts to 11.03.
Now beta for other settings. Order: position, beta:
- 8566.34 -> 11.65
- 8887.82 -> 11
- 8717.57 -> 11.44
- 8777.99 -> 11.42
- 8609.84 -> 11.02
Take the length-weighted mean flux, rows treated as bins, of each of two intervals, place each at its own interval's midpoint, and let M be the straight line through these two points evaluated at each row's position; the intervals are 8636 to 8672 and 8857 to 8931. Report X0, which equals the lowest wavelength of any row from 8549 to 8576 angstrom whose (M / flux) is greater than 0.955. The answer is 8550.57 angstrom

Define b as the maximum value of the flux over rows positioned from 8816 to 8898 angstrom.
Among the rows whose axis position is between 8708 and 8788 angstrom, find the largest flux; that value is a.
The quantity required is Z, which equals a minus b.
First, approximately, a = 11.75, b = 11.77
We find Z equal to -0.02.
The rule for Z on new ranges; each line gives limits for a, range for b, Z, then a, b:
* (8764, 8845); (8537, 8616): -0.11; 11.75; 11.86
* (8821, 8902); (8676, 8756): 0.15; 11.77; 11.62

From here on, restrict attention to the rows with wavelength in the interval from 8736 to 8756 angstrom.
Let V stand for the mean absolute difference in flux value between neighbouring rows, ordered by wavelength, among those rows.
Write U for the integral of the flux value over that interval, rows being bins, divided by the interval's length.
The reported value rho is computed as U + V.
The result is 11.0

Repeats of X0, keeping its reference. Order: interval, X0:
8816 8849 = 8818.51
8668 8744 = 8669.52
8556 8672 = 8562.40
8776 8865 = 8782.04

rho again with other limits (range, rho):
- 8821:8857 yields 11.4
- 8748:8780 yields 11.6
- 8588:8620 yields 11.5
